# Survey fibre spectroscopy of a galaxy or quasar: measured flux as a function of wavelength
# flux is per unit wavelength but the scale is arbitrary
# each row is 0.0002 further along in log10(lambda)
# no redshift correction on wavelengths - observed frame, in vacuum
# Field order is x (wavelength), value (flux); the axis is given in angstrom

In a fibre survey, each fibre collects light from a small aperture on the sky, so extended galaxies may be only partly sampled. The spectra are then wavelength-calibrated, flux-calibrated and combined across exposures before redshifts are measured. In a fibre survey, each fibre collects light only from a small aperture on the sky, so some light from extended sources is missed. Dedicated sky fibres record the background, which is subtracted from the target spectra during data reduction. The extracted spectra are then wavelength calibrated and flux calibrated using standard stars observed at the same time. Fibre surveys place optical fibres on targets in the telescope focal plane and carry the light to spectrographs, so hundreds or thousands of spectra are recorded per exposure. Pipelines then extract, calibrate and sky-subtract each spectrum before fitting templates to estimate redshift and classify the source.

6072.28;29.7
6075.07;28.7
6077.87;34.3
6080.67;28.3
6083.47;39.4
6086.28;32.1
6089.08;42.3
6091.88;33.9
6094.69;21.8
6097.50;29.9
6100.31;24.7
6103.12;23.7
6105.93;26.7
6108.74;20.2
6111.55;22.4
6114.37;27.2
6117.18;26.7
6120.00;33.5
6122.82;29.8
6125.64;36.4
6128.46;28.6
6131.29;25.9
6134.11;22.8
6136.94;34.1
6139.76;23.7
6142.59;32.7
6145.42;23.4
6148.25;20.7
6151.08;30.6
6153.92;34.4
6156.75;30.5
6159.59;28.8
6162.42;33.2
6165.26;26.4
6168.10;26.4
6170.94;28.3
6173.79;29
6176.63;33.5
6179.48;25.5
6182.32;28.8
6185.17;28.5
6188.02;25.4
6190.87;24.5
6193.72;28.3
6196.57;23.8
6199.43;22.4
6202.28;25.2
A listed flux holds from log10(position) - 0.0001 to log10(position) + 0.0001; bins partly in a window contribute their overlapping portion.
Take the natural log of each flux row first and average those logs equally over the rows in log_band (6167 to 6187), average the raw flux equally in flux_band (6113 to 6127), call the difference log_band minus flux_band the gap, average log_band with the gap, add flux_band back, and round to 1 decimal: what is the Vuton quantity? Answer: 18.7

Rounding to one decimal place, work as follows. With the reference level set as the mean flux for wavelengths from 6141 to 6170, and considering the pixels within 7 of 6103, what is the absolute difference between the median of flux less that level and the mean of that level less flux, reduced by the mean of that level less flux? 4.0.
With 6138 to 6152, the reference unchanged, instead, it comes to 5.0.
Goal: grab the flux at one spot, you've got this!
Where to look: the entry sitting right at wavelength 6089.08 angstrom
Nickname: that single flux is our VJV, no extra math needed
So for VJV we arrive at 42.3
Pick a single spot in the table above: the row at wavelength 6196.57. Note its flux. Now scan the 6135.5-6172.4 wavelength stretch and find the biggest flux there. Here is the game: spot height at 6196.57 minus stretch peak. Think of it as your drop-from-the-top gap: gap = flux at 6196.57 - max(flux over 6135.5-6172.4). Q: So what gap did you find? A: -11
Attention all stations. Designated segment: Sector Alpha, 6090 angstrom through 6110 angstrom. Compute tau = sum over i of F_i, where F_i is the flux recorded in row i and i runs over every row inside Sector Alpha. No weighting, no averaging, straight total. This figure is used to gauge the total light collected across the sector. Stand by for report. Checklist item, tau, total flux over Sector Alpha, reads 181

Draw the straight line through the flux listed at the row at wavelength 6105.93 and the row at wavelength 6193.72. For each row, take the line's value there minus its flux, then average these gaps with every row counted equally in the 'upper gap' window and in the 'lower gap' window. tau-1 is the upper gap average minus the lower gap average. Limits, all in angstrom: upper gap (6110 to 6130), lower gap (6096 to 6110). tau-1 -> -4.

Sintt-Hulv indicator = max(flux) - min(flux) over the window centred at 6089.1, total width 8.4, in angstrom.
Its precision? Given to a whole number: 10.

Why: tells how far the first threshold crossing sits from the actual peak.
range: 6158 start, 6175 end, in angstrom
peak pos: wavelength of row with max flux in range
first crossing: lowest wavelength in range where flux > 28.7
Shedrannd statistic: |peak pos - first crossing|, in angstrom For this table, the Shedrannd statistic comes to 2.8 angstrom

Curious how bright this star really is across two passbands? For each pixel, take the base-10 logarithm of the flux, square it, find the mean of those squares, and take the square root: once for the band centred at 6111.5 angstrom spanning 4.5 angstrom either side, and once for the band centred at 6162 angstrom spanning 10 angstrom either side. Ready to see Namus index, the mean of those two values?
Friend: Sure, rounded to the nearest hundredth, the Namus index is 1.42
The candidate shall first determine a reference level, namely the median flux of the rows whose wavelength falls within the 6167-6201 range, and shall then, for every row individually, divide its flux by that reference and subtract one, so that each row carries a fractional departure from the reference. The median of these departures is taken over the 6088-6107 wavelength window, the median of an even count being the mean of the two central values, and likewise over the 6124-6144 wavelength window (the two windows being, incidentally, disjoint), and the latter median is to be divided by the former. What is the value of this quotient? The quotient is -1.9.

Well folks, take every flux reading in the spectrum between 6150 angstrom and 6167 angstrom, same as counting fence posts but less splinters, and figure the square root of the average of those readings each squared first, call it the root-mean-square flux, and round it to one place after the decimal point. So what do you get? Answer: 30.8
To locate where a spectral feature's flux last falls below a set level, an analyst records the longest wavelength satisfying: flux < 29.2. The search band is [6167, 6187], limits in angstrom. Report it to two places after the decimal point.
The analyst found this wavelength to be 6185.17 angstrom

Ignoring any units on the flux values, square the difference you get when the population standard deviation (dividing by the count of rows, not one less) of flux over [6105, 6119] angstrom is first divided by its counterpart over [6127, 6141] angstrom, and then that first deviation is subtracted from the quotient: 4.5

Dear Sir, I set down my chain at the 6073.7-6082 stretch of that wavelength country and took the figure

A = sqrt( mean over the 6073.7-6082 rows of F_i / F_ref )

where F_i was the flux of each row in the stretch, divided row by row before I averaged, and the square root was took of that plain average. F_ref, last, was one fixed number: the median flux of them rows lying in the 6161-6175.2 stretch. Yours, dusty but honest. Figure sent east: 1.04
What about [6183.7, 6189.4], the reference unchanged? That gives 0.98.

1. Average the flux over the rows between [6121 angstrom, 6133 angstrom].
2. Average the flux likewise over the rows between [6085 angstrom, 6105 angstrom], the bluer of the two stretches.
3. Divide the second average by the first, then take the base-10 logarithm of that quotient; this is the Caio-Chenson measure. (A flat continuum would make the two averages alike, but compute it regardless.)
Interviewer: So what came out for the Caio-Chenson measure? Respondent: -0.006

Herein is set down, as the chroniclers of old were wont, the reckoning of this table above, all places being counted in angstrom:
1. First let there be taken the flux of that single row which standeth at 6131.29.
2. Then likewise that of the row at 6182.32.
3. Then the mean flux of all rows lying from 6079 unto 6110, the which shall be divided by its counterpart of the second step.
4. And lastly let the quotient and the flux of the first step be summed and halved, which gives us 13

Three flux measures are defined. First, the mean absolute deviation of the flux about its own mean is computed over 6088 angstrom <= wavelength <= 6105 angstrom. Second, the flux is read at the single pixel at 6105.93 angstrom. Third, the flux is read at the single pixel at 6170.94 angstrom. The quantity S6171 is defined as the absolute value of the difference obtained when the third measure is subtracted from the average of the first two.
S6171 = 12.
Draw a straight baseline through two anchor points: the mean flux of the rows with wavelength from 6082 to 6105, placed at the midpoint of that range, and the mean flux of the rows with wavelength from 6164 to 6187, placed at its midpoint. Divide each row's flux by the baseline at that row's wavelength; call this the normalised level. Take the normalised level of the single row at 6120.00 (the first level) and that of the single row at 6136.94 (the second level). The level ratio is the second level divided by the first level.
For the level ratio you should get 1.04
